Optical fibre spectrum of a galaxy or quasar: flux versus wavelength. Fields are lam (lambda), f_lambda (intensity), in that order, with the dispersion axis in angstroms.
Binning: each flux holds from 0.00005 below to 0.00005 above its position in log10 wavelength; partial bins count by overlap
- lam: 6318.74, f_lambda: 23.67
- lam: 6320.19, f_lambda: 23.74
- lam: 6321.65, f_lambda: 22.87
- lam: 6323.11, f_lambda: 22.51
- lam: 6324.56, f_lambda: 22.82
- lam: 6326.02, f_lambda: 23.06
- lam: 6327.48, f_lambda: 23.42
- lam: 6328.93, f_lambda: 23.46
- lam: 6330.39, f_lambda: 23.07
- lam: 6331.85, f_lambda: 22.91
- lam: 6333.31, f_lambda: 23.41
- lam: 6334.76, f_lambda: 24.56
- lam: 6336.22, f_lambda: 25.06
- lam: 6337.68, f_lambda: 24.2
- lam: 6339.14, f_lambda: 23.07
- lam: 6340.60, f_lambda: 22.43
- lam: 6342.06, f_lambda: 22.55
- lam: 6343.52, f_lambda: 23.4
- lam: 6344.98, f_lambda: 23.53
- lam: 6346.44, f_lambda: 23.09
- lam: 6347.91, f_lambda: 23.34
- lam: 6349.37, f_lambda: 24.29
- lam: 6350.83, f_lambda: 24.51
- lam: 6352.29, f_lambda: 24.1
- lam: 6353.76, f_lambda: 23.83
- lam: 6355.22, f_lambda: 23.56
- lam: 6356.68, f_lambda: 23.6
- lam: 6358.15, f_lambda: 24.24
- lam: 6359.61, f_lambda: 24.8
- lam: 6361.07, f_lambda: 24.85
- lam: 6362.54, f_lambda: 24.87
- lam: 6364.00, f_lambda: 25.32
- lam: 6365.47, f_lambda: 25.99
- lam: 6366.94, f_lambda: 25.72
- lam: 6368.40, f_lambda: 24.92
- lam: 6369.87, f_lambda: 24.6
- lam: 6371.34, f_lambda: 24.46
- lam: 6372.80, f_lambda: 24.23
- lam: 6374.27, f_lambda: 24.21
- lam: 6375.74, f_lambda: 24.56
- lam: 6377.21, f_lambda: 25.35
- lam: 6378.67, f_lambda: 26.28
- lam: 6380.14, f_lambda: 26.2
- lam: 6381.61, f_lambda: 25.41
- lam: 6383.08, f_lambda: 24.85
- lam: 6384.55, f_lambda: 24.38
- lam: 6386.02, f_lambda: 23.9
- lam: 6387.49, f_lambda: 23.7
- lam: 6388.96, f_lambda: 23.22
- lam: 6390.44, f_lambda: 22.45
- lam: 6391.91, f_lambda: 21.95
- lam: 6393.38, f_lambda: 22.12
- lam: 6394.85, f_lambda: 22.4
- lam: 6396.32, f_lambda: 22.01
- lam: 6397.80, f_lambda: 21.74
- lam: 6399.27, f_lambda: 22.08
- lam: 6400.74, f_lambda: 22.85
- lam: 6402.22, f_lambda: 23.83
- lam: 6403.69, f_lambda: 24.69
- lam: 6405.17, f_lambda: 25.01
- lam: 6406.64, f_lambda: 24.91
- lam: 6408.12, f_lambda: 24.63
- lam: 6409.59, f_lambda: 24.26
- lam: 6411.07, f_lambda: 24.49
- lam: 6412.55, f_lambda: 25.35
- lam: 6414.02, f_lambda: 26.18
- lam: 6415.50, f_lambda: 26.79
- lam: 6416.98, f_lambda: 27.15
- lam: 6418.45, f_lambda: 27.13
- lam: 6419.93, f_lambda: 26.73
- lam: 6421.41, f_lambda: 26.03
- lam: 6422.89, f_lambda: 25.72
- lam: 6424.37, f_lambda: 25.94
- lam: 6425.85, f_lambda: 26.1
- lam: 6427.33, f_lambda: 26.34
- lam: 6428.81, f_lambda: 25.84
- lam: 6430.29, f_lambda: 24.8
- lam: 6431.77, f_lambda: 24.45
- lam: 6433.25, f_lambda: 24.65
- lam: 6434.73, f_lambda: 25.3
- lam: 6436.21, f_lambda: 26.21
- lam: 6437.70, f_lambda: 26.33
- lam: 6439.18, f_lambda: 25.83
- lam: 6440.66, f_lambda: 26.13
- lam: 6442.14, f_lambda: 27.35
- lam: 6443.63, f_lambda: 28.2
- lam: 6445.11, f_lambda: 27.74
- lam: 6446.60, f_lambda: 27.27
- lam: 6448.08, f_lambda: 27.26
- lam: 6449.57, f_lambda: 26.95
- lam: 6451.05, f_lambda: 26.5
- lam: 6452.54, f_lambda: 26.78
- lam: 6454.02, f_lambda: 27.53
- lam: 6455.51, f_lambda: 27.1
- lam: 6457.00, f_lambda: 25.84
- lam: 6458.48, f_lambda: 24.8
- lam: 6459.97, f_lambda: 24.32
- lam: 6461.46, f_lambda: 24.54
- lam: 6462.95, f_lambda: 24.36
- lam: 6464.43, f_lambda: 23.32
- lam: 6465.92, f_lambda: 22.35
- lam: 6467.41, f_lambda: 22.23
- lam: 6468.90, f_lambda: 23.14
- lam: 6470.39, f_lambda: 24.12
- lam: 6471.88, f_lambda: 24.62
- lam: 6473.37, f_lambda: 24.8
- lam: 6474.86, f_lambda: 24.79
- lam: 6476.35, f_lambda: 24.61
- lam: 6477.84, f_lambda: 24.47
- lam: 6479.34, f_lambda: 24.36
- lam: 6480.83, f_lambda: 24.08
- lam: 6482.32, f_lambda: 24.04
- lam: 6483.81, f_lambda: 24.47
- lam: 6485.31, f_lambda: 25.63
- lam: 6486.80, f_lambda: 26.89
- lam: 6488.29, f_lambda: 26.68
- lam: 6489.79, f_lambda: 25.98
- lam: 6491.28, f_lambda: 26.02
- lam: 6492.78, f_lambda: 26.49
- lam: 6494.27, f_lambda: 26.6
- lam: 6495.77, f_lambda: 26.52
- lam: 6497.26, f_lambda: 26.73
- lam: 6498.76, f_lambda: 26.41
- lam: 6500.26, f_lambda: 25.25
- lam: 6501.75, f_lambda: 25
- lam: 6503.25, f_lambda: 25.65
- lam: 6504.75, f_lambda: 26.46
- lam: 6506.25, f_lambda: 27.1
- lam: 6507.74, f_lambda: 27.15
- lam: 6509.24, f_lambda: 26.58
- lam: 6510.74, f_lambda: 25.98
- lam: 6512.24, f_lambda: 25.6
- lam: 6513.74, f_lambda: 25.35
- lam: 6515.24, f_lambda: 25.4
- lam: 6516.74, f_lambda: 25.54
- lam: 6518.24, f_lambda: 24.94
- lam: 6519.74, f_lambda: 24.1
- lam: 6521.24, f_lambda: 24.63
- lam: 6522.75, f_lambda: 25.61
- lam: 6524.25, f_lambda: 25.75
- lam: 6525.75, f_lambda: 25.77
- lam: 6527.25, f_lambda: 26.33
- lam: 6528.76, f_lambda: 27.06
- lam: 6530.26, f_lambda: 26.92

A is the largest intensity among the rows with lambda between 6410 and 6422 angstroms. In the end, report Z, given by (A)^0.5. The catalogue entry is 5.21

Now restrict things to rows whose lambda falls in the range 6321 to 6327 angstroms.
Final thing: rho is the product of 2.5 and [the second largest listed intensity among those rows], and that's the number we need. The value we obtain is 57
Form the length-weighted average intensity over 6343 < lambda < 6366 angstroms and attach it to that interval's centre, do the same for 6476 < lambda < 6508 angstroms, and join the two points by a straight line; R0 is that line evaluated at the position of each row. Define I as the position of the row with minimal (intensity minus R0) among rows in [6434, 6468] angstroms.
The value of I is 6467.41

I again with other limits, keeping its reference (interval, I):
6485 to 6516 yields 6501.75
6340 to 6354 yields 6340.60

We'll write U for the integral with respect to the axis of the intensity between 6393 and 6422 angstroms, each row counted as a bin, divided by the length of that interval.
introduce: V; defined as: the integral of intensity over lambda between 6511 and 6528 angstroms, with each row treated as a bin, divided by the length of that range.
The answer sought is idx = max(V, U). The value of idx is 25.4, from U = 24.5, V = 25.4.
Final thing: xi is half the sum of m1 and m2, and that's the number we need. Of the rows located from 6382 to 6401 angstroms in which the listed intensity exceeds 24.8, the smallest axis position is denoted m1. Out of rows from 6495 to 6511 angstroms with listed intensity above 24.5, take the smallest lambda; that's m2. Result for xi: 6439.4 angstroms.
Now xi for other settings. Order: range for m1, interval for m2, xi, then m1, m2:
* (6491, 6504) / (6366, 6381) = 6429.1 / 6491.28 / 6366.94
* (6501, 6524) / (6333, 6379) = 6418.3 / 6501.75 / 6334.76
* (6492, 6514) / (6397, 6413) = 6448.2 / 6492.78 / 6403.69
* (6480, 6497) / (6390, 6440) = 6444.5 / 6485.31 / 6403.69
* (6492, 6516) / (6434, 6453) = 6463.8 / 6492.78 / 6434.73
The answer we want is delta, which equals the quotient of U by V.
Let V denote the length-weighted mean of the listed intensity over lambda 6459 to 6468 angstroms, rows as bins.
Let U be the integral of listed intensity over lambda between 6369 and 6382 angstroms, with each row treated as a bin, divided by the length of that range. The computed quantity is 1.06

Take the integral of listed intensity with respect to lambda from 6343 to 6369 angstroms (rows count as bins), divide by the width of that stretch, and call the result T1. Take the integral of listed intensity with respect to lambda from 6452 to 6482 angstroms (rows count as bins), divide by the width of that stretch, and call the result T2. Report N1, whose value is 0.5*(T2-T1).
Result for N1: 0.13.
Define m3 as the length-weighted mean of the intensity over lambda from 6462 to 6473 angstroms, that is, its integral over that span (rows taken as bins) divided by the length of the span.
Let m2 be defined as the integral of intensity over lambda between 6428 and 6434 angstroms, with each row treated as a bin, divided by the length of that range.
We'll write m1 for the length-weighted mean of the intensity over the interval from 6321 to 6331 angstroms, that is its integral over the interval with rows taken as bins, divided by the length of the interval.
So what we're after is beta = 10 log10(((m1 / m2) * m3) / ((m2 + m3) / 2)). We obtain -0.5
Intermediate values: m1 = 23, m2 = 25.0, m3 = 23.5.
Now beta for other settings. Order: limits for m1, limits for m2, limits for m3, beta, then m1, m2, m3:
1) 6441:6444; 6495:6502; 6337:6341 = 0.0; 27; 26.1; 23.3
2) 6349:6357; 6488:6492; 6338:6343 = -0.7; 24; 26.2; 22.8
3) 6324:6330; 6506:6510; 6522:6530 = -0.7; 23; 27.0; 26.2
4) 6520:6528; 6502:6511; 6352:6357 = -0.4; 26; 26.4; 23.8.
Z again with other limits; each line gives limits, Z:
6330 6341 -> 5.01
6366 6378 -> 5.07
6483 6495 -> 5.19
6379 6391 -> 5.12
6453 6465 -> 5.25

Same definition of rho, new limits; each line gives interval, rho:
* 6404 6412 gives 62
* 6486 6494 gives 67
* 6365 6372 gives 64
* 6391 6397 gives 55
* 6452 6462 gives 68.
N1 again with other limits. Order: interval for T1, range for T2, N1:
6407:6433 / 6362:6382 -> -0.29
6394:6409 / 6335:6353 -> 0.12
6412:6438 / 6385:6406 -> -1.46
